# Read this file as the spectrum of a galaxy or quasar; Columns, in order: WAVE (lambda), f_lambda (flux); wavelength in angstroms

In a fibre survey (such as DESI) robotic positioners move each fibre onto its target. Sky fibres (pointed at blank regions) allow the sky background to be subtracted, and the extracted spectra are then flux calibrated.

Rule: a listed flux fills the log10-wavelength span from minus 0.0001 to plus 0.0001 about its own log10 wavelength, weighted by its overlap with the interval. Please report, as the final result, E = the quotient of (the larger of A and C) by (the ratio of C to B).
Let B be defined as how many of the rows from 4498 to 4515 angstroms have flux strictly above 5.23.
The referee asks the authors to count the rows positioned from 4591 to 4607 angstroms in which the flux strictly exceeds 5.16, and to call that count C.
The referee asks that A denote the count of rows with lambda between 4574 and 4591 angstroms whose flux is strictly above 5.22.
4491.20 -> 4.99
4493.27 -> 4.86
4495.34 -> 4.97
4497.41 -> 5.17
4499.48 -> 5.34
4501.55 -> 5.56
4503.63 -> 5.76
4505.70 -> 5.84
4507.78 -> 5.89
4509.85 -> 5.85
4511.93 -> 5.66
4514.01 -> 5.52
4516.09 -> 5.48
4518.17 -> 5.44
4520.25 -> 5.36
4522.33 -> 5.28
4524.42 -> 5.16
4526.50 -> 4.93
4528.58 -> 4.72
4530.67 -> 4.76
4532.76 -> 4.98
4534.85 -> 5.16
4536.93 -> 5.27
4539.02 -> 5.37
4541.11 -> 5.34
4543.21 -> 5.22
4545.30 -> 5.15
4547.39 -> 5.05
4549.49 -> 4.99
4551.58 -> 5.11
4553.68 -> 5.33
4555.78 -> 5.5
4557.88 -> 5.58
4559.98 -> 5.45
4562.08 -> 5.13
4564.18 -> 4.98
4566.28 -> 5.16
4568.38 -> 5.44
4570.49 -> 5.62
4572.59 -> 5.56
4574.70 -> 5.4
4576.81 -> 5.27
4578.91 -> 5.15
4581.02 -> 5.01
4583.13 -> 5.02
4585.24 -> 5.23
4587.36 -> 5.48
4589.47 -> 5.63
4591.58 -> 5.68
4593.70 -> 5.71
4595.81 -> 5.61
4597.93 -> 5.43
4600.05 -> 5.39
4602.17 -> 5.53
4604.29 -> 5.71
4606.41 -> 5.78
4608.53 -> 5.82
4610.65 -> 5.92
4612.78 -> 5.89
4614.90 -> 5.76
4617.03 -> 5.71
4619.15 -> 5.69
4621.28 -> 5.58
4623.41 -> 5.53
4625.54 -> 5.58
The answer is 8.0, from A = 5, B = 8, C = 8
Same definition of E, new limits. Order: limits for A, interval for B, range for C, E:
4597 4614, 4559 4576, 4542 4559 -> 10.0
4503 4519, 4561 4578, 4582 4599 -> 5.7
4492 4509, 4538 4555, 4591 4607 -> 3.0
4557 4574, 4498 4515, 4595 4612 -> 8.0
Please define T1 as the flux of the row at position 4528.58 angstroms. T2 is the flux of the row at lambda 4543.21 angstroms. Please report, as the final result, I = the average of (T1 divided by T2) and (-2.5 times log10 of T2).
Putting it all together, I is -0.44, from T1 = 4.72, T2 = 5.22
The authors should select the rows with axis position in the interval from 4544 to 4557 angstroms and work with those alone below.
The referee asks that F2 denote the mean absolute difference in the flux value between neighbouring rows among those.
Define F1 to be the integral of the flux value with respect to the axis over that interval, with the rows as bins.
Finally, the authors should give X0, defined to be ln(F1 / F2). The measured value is 6.2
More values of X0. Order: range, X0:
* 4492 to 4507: 6.2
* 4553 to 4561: 5.8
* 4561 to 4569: 5.3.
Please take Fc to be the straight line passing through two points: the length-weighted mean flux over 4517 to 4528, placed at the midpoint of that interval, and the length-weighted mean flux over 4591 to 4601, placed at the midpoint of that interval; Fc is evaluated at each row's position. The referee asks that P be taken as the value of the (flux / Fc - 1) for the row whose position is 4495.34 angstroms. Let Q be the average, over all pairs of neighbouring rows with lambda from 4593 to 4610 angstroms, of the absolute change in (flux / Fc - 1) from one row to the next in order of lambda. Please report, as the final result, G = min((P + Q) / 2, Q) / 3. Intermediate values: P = -0.024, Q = 0.0189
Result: -0.0008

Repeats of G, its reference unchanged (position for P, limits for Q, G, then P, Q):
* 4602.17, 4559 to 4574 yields 0.0043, -0.010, 0.0360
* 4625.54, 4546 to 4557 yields 0.0009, -0.020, 0.0257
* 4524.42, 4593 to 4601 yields 0.0014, -0.013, 0.0209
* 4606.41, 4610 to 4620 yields 0.0040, 0.031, 0.0120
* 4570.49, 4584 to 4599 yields 0.0074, 0.033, 0.0223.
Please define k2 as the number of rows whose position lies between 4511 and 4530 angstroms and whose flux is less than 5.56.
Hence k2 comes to 8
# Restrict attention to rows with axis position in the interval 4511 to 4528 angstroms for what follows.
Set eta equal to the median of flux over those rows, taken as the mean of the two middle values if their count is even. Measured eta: 5.40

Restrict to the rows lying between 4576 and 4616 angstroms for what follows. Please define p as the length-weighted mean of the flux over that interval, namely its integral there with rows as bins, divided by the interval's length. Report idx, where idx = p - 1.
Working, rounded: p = 5.53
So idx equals 4.53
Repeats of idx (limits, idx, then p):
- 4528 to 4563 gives 4.19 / 5.19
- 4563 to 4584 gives 4.26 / 5.26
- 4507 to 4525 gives 4.52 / 5.52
